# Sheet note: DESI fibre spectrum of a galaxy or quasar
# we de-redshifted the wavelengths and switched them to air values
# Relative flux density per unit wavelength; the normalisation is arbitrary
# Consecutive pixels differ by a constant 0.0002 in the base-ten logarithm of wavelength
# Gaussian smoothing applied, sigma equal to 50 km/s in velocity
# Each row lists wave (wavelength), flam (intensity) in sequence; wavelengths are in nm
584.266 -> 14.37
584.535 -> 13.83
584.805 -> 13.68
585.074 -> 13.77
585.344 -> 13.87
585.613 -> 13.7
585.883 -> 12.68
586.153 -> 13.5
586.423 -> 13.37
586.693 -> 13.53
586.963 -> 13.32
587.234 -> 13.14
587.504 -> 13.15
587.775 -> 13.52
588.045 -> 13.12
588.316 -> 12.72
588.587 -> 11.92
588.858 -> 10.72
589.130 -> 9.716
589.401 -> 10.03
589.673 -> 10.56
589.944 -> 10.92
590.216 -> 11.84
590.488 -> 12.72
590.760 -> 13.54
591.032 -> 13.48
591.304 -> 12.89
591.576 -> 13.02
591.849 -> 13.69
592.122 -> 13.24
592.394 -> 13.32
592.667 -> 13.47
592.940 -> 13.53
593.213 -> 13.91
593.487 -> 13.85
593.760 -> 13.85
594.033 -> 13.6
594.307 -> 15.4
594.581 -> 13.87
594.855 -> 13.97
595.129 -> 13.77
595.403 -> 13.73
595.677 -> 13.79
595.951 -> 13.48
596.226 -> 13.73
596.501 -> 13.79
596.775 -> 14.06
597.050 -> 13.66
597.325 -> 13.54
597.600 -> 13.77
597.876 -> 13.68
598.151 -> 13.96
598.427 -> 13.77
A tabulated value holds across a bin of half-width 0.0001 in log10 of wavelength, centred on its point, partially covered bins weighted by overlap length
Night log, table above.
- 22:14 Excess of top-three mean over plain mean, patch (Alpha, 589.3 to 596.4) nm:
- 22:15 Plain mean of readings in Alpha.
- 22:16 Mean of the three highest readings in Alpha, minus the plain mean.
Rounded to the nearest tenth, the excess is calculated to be 1.2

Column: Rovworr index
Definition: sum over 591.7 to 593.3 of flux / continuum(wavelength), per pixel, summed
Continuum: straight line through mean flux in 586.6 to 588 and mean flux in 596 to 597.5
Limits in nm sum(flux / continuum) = 6.0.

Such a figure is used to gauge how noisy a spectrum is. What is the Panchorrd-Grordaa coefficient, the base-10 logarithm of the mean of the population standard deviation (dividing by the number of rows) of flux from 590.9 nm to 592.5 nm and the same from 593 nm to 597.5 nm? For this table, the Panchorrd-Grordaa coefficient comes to -0.46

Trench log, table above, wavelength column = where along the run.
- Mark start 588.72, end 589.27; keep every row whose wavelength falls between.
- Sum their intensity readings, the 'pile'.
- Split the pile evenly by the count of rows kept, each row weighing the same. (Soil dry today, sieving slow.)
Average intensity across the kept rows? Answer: 10.2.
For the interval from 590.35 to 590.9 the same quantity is 13.1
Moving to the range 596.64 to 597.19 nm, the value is 13.9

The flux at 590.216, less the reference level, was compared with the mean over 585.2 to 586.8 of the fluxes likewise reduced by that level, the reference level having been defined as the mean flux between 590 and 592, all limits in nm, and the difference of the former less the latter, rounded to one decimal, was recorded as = -1.6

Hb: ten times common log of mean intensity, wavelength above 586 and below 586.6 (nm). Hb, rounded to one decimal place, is 11.3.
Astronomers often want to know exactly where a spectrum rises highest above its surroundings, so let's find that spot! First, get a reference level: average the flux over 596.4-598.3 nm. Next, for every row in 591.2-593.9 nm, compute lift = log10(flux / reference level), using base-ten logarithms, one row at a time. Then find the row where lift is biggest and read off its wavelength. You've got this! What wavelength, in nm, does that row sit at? 593.213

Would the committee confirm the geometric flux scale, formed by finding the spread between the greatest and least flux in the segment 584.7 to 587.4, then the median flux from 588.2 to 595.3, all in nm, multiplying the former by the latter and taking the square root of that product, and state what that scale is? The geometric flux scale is 4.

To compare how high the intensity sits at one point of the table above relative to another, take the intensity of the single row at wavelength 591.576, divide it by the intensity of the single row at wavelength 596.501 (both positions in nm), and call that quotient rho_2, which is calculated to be 0.94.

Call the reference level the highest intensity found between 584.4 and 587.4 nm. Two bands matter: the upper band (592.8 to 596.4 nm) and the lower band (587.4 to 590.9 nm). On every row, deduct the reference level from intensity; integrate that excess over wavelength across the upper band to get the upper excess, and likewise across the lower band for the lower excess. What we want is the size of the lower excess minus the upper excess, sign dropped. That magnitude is 7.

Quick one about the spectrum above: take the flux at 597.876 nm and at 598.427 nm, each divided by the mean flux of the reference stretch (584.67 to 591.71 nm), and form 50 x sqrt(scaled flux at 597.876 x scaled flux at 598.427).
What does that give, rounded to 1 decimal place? 54.3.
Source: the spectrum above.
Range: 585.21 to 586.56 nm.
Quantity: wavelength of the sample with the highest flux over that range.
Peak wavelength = 585.344 nm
